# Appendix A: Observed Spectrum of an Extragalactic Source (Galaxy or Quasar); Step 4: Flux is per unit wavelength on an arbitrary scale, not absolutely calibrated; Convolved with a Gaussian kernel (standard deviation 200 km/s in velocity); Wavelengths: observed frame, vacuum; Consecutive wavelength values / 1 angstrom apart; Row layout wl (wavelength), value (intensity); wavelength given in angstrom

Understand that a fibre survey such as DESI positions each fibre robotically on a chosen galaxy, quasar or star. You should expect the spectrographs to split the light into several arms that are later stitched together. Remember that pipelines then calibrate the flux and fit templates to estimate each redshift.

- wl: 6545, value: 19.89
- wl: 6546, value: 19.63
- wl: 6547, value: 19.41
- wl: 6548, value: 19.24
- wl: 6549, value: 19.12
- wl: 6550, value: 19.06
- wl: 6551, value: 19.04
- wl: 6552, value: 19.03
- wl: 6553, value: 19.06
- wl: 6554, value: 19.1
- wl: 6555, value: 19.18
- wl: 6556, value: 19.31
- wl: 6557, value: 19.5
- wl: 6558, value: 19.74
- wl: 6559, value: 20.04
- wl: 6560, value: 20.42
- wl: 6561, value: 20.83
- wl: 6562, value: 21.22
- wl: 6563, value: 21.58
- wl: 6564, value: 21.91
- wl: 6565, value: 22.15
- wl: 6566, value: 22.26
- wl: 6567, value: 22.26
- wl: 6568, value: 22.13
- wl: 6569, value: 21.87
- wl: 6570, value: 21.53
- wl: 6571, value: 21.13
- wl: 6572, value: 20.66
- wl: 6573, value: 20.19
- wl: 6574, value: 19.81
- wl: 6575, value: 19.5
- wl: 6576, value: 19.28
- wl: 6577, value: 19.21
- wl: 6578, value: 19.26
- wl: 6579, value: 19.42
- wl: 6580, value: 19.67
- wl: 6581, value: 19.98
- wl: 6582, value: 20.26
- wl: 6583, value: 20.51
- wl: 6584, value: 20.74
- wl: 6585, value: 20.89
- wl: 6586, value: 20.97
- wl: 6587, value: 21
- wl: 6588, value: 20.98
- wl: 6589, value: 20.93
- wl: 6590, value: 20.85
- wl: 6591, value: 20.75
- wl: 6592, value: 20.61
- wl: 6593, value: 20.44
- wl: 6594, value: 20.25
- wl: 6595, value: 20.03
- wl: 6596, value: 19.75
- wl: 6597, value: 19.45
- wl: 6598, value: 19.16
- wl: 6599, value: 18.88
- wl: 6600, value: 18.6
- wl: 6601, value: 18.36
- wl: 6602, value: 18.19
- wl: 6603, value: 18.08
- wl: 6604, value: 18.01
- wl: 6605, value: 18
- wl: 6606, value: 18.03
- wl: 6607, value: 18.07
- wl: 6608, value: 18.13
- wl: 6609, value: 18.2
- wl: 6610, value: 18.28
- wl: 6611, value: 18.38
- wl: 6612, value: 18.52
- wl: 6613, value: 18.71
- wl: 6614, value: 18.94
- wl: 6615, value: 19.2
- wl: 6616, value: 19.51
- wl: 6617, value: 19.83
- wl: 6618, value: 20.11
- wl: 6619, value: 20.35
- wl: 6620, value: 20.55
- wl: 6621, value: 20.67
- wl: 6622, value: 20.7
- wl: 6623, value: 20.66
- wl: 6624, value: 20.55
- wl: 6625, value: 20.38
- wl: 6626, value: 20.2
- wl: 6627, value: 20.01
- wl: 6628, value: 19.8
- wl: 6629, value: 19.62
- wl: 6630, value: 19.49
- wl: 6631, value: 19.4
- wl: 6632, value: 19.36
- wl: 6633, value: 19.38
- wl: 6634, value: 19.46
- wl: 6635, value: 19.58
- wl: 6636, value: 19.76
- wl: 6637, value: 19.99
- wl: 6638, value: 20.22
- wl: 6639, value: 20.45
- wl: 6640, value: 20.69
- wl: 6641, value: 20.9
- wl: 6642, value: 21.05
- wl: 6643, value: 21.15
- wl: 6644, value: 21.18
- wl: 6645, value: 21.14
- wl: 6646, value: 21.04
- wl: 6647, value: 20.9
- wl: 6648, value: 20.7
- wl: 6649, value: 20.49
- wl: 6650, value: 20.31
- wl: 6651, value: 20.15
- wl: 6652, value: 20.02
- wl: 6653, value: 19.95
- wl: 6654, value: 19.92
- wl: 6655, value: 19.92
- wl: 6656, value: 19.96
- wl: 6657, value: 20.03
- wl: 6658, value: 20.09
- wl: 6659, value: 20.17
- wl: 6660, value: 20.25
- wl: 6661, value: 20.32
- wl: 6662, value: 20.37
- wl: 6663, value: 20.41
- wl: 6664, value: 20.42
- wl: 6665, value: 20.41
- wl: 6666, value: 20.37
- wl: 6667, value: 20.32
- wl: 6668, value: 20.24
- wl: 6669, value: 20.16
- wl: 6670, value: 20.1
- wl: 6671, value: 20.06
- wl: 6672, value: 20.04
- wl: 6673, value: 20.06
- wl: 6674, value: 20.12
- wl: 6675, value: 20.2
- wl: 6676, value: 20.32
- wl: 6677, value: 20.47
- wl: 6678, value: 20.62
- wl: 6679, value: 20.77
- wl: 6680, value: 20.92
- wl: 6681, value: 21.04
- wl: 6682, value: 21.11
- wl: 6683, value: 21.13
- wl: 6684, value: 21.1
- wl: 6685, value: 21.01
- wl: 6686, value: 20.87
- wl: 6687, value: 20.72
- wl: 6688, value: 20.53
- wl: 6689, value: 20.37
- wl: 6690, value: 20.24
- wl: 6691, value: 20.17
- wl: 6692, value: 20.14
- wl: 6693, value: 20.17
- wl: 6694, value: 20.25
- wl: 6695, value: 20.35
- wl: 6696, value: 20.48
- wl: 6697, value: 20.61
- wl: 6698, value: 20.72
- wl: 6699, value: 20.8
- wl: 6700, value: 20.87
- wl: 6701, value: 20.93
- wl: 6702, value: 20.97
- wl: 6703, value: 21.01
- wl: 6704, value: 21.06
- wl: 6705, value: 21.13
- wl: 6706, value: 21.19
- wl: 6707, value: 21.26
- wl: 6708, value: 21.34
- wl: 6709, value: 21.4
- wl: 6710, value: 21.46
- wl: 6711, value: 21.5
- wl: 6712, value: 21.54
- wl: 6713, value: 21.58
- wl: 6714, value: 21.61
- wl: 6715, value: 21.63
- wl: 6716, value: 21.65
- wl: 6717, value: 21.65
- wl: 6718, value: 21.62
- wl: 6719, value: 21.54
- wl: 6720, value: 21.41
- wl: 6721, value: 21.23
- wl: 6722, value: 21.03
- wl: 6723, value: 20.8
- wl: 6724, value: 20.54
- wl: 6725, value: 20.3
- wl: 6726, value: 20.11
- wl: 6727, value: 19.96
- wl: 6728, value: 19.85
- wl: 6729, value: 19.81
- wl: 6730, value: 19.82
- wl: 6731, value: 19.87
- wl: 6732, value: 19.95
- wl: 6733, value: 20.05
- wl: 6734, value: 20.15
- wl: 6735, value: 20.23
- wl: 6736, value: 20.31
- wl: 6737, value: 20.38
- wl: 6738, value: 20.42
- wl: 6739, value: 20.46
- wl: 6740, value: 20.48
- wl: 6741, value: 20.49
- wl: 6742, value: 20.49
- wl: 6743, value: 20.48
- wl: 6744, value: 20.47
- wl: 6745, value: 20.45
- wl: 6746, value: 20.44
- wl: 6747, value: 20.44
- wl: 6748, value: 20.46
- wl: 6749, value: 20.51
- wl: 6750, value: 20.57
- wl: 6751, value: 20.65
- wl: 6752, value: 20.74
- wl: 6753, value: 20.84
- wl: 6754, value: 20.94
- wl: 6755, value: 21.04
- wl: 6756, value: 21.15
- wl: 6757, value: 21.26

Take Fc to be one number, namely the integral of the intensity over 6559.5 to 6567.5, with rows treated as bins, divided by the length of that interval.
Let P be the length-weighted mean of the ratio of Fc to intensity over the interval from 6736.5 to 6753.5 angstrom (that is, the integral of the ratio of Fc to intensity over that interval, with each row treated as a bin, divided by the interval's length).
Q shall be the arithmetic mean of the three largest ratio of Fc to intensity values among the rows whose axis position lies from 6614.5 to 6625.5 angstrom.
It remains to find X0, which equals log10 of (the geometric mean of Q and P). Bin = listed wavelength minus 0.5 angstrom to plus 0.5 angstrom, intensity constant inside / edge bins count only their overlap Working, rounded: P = 1.052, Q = 1.11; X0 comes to 0.033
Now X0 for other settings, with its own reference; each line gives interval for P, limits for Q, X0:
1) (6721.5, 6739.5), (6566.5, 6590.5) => 0.039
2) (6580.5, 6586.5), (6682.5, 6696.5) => 0.025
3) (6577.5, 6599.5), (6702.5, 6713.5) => 0.020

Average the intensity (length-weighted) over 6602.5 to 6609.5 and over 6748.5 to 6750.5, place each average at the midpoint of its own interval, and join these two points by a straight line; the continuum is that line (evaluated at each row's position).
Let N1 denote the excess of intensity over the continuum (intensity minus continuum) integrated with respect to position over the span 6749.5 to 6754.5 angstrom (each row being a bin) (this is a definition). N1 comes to 0.8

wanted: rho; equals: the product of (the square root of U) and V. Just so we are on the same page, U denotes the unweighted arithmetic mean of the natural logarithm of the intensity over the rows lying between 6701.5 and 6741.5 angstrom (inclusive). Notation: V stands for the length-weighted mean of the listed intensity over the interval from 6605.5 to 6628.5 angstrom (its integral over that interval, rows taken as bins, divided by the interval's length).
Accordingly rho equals 33.9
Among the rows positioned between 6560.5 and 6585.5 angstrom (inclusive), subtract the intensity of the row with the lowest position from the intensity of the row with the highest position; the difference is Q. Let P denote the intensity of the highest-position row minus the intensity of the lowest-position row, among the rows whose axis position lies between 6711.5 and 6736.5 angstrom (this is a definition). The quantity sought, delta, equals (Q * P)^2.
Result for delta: 0.0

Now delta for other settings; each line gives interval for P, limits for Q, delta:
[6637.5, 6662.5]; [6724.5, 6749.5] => 0.0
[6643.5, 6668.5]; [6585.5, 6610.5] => 6.4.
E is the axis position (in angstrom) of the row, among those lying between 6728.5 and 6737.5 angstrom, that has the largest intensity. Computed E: 6737 angstrom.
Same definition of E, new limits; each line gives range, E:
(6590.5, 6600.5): 6591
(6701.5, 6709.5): 6709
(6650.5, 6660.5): 6660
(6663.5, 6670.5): 6664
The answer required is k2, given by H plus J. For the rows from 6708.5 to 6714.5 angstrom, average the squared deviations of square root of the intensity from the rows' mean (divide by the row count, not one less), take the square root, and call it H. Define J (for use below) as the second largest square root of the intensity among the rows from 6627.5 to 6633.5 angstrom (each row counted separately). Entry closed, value 4.44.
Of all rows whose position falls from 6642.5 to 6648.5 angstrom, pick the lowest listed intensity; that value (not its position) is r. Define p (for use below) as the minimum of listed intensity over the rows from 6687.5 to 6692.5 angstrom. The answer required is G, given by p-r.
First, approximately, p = 20.14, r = 20.7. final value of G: -0.6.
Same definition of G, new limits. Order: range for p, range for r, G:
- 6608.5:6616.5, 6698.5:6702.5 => -2.6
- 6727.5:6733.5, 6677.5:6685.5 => -0.8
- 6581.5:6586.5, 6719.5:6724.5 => -0.3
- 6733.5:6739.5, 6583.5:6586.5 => -0.6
